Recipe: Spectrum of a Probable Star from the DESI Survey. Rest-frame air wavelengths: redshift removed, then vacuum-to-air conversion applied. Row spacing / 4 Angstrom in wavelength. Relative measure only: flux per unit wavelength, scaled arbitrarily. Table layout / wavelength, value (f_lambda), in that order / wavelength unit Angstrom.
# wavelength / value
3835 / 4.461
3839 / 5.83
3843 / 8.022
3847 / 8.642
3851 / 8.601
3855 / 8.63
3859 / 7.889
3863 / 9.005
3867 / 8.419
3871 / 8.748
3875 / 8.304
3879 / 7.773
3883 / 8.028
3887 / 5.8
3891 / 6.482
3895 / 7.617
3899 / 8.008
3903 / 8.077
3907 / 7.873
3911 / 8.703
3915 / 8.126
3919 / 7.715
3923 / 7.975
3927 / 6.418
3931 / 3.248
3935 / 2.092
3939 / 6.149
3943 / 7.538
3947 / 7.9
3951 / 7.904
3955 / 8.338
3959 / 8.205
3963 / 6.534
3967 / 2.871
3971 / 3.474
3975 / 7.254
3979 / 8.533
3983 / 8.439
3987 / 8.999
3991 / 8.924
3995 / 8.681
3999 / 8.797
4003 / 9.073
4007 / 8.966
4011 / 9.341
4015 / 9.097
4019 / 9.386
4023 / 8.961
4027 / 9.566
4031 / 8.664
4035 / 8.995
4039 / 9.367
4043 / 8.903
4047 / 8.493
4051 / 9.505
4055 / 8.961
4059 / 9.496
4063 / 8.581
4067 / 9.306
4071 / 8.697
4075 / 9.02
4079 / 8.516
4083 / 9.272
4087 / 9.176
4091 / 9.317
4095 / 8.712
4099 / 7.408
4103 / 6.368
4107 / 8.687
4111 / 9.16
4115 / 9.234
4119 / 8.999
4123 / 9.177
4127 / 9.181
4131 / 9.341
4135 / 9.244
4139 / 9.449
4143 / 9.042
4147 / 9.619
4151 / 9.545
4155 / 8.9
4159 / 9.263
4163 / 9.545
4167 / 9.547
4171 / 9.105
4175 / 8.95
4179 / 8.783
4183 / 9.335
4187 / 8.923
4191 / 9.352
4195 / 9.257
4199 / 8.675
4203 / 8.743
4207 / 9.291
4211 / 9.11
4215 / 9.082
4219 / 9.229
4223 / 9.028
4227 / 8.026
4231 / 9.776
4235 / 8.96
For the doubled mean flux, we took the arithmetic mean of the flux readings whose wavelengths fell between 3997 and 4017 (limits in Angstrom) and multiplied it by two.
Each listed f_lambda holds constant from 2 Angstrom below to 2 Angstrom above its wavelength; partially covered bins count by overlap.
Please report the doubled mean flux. 18.1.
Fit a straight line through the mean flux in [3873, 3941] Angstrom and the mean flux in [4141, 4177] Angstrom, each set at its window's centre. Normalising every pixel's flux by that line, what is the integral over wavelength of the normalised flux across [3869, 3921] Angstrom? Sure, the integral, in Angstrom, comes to 59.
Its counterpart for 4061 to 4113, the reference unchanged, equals 52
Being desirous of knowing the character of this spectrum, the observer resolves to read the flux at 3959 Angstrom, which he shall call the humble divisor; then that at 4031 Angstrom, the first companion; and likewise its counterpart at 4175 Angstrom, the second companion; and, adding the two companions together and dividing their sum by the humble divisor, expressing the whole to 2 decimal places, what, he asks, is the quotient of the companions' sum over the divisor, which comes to 2.15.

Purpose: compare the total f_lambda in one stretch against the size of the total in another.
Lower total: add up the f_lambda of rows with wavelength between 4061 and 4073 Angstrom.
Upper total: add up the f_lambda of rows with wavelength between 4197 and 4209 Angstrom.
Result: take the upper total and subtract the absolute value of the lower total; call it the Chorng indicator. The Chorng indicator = 0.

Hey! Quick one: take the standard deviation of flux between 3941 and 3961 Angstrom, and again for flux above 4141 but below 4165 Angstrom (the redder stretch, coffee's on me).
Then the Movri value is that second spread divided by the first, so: 1.0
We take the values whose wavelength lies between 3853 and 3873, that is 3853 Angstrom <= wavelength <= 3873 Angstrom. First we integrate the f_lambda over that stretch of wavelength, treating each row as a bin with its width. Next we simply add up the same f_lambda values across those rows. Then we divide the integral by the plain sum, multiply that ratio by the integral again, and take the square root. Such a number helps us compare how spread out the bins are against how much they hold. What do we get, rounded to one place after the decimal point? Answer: 26.1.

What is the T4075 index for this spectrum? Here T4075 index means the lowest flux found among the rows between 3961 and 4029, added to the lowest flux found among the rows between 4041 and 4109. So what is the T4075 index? 9.2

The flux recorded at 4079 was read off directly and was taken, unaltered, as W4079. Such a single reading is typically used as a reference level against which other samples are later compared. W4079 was 8.516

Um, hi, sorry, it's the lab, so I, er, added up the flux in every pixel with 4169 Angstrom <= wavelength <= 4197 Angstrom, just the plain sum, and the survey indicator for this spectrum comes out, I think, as 64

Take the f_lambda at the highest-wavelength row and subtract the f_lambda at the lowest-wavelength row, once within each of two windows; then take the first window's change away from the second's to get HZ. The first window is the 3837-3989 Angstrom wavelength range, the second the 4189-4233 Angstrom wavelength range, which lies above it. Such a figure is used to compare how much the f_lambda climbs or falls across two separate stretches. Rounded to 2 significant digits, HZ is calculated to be -2.7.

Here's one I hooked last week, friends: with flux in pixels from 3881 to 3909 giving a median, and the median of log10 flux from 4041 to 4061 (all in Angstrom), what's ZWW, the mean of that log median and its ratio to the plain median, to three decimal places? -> 0.537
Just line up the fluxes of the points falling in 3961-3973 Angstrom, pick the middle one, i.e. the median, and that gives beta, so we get 3.5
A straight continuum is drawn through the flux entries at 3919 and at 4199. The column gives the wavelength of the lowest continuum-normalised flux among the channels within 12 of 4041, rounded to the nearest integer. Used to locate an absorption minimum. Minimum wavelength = 4047 Angstrom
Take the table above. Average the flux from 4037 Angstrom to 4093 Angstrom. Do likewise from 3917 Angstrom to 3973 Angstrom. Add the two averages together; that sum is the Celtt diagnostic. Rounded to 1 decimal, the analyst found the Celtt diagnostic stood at 15.2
